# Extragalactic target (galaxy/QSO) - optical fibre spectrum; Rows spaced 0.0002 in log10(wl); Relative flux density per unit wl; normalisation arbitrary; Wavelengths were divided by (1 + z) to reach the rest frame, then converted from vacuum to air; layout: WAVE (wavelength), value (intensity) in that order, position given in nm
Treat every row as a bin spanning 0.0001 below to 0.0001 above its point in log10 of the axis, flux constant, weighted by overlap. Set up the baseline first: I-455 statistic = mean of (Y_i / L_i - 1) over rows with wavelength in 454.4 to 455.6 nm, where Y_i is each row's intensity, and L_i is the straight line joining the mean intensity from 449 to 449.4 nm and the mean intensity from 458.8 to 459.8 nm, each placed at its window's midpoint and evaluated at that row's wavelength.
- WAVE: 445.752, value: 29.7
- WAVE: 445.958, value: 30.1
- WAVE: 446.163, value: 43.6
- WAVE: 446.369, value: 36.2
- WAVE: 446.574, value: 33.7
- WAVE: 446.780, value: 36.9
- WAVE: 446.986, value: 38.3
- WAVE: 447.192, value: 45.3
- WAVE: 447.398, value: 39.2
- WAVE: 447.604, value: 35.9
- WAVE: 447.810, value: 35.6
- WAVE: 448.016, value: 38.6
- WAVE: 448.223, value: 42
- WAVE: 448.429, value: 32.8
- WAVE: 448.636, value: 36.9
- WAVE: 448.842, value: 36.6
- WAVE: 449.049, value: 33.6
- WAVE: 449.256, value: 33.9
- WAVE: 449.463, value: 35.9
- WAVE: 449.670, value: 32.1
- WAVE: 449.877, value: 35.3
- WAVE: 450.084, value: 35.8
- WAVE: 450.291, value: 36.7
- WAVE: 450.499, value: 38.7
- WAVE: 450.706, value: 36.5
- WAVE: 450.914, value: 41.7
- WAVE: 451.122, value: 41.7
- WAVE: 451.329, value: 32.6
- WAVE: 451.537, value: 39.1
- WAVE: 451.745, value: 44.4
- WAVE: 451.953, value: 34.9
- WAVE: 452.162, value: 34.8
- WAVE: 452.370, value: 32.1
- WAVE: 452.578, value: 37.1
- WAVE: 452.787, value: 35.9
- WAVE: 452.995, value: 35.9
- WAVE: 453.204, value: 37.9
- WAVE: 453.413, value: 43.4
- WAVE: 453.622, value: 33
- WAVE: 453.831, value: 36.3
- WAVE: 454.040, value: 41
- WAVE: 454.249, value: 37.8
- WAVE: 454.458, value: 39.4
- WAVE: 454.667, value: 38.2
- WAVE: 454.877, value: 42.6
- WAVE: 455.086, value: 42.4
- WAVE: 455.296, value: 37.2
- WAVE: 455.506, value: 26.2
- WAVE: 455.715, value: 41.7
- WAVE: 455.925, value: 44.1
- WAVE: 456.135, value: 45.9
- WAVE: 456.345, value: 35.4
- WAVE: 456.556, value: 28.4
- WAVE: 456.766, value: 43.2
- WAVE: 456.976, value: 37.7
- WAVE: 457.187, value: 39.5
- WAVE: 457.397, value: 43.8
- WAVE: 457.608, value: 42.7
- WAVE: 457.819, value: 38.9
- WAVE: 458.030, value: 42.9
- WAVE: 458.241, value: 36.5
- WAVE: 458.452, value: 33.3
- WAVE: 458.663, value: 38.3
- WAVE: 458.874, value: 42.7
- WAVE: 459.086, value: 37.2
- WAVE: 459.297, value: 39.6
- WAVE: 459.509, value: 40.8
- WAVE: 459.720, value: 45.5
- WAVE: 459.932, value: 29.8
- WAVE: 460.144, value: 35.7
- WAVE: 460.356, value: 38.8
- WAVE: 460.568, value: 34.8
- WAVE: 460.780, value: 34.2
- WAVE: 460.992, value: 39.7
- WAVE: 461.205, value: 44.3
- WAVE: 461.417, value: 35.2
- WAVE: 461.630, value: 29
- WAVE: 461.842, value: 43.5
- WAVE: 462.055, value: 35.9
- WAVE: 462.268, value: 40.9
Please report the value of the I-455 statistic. -0.01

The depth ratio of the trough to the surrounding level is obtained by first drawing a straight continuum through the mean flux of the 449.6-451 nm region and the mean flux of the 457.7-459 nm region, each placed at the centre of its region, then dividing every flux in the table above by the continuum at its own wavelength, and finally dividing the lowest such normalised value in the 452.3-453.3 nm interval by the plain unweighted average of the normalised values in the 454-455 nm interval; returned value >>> 0.82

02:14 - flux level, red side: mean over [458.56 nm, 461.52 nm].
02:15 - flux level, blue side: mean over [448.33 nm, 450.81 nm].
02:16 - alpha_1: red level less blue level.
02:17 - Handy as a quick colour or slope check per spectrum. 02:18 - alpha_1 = 2.9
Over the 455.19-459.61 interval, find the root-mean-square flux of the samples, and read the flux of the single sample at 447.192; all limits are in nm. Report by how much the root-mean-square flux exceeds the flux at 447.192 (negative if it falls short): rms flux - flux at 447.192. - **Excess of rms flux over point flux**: -6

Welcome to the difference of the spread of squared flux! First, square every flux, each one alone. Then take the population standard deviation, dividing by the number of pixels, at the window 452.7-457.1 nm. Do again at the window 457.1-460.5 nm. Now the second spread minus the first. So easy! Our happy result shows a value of -54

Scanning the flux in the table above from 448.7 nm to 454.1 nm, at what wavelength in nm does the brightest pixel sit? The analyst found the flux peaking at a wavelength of 451.745 nm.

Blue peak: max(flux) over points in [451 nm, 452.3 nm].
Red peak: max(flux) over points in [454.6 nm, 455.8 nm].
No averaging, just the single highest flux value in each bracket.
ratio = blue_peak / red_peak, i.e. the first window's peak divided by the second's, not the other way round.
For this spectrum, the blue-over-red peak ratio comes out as 1.04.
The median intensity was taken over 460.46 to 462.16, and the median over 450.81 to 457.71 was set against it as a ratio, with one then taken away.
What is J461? 0.07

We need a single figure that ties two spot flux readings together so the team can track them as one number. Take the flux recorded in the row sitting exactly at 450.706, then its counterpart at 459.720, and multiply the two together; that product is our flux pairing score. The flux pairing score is 1661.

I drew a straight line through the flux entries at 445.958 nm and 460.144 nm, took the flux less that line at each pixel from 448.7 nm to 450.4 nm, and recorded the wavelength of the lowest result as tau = 449.670 nm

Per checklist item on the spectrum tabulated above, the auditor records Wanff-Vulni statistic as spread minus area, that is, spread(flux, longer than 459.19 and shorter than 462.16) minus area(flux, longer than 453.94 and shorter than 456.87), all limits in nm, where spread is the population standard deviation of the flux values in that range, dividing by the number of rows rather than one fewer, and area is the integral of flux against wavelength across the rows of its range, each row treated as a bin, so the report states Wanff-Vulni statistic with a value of -109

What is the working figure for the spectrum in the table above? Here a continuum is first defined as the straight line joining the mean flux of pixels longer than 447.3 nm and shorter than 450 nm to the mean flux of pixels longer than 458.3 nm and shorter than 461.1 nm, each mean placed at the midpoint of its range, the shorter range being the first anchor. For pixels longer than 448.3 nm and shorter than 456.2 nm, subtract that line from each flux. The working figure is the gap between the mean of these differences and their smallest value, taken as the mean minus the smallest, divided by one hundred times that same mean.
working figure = 0.14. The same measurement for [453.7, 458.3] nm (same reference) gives 0.06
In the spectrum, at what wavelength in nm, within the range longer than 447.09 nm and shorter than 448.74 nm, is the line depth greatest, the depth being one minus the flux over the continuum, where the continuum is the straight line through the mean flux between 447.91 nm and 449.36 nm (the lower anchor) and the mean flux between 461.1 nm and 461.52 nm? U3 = 448.429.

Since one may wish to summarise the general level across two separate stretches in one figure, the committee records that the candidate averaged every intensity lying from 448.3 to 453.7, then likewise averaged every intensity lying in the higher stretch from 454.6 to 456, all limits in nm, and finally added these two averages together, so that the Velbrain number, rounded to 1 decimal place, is 75.4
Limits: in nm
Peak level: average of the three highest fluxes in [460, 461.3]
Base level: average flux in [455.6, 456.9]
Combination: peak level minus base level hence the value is 1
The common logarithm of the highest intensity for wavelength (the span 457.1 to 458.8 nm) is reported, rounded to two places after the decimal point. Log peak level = 1.64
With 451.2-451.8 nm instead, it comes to 1.65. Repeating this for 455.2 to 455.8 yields 1.62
